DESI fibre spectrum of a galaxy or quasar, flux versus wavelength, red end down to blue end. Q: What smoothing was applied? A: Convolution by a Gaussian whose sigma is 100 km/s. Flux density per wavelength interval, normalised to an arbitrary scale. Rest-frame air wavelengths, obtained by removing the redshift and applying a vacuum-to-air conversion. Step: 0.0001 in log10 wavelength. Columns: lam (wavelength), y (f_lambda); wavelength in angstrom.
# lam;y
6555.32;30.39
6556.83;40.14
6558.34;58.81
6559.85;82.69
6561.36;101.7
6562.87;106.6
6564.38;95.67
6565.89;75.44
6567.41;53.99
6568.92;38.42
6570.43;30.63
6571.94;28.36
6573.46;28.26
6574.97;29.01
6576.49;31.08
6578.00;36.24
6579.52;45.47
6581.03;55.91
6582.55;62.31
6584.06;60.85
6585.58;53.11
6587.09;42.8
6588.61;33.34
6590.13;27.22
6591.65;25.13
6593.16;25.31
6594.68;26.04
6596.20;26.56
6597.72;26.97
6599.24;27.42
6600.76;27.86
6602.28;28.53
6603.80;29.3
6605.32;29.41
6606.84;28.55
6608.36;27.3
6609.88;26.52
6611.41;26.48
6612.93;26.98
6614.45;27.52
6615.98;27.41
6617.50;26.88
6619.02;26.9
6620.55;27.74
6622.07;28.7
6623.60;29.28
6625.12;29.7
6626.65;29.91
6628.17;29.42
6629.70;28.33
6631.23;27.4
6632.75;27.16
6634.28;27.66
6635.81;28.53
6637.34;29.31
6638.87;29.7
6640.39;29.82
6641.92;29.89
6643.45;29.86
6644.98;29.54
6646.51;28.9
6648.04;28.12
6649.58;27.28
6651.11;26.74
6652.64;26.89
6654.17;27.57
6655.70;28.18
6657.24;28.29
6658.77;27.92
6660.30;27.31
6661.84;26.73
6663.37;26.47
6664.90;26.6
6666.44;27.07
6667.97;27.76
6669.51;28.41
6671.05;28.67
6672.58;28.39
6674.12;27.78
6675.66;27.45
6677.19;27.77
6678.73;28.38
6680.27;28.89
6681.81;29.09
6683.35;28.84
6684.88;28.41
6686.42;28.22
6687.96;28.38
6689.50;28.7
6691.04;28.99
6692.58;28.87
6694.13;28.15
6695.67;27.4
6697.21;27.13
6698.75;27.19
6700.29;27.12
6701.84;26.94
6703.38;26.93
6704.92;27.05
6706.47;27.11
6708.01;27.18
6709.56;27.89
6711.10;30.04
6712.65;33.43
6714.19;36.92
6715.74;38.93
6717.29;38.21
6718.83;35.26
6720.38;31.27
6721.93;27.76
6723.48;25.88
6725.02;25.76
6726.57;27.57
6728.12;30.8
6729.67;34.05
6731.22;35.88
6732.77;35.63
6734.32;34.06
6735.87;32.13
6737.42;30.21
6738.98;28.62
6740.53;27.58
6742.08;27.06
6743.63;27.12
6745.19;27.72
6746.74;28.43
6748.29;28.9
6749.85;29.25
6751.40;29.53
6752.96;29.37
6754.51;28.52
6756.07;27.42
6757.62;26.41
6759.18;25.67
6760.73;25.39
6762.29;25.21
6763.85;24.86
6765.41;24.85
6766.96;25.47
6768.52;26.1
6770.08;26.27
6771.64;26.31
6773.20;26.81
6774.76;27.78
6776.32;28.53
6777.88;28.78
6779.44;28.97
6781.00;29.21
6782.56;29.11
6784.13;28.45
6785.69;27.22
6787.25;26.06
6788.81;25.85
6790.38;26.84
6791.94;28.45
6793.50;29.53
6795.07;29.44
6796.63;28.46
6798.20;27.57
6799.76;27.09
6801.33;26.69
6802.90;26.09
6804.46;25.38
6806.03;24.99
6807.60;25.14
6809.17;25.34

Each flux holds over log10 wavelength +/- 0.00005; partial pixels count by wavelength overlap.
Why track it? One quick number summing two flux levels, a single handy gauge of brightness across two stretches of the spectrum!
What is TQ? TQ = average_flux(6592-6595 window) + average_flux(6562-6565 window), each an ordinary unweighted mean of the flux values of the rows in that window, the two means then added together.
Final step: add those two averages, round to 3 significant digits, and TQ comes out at 127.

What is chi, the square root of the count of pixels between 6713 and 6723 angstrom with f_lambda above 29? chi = 2.2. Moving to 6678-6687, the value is 1.0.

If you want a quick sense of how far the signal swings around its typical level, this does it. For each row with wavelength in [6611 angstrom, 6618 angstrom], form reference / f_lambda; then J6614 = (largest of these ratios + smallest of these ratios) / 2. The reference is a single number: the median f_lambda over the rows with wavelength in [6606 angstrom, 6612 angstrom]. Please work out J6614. 1.00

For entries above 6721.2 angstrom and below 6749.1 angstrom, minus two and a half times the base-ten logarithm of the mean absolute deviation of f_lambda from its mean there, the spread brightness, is -1.09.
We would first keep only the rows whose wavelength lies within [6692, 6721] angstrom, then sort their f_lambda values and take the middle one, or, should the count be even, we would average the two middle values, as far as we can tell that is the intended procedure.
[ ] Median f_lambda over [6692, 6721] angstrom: 27.9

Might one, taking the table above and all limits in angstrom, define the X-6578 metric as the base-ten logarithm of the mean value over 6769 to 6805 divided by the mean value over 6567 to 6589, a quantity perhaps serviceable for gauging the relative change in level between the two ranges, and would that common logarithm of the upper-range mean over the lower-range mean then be -0.18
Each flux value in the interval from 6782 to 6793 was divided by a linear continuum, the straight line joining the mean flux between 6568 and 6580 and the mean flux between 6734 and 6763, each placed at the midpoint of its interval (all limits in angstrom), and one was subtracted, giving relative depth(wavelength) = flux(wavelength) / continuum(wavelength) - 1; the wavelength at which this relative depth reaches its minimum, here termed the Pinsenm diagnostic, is 6788.81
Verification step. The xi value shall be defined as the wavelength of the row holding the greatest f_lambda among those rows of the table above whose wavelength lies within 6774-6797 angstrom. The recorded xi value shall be 6793.50 angstrom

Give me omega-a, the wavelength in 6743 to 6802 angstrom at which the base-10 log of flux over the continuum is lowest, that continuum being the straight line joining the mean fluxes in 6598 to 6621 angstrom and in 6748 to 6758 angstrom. 6765.41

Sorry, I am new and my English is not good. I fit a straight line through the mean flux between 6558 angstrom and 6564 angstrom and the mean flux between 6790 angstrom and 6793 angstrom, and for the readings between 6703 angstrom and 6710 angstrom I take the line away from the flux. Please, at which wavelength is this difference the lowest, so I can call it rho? 6703.38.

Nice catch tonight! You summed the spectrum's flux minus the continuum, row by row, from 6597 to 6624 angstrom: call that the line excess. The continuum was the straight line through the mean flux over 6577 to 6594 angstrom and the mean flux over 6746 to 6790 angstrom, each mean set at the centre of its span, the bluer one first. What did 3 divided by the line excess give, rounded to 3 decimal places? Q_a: -0.013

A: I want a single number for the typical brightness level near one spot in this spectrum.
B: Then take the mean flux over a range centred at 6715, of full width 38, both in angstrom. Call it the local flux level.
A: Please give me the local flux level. 30.5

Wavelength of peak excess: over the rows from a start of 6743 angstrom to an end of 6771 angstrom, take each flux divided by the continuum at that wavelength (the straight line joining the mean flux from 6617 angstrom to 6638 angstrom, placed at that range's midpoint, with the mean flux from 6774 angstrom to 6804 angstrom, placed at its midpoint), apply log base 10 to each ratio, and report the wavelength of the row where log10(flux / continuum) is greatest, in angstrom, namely 6751.40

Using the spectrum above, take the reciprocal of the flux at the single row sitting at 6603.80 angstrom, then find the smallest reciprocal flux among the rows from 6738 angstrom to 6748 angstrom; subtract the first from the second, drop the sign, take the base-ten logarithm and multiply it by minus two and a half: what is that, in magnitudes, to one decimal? 7.7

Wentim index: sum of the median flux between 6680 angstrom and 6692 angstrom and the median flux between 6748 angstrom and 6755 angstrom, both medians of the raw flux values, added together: 58.0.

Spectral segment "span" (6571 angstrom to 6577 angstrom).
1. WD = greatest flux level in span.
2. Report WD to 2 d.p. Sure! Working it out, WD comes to 31.08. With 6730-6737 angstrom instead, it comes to 35.88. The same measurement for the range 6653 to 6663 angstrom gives 28.29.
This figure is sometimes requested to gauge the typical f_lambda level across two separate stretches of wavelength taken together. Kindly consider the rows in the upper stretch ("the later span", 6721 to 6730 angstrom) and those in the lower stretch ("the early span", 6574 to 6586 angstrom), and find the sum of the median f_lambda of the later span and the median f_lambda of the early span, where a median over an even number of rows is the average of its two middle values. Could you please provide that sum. 77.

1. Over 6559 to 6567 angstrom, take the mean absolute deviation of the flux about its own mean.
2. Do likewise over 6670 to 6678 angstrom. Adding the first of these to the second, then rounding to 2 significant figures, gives 11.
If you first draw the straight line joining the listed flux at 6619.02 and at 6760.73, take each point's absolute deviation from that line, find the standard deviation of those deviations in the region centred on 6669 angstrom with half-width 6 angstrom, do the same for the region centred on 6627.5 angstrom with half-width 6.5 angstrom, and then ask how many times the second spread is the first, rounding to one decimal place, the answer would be 1.1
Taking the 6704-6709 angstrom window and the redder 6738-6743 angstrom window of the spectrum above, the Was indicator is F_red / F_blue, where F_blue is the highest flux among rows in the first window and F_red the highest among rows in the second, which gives 1.05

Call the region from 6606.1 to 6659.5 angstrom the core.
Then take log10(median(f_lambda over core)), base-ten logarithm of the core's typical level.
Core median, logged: 1.45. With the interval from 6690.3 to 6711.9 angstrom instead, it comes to 1.43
